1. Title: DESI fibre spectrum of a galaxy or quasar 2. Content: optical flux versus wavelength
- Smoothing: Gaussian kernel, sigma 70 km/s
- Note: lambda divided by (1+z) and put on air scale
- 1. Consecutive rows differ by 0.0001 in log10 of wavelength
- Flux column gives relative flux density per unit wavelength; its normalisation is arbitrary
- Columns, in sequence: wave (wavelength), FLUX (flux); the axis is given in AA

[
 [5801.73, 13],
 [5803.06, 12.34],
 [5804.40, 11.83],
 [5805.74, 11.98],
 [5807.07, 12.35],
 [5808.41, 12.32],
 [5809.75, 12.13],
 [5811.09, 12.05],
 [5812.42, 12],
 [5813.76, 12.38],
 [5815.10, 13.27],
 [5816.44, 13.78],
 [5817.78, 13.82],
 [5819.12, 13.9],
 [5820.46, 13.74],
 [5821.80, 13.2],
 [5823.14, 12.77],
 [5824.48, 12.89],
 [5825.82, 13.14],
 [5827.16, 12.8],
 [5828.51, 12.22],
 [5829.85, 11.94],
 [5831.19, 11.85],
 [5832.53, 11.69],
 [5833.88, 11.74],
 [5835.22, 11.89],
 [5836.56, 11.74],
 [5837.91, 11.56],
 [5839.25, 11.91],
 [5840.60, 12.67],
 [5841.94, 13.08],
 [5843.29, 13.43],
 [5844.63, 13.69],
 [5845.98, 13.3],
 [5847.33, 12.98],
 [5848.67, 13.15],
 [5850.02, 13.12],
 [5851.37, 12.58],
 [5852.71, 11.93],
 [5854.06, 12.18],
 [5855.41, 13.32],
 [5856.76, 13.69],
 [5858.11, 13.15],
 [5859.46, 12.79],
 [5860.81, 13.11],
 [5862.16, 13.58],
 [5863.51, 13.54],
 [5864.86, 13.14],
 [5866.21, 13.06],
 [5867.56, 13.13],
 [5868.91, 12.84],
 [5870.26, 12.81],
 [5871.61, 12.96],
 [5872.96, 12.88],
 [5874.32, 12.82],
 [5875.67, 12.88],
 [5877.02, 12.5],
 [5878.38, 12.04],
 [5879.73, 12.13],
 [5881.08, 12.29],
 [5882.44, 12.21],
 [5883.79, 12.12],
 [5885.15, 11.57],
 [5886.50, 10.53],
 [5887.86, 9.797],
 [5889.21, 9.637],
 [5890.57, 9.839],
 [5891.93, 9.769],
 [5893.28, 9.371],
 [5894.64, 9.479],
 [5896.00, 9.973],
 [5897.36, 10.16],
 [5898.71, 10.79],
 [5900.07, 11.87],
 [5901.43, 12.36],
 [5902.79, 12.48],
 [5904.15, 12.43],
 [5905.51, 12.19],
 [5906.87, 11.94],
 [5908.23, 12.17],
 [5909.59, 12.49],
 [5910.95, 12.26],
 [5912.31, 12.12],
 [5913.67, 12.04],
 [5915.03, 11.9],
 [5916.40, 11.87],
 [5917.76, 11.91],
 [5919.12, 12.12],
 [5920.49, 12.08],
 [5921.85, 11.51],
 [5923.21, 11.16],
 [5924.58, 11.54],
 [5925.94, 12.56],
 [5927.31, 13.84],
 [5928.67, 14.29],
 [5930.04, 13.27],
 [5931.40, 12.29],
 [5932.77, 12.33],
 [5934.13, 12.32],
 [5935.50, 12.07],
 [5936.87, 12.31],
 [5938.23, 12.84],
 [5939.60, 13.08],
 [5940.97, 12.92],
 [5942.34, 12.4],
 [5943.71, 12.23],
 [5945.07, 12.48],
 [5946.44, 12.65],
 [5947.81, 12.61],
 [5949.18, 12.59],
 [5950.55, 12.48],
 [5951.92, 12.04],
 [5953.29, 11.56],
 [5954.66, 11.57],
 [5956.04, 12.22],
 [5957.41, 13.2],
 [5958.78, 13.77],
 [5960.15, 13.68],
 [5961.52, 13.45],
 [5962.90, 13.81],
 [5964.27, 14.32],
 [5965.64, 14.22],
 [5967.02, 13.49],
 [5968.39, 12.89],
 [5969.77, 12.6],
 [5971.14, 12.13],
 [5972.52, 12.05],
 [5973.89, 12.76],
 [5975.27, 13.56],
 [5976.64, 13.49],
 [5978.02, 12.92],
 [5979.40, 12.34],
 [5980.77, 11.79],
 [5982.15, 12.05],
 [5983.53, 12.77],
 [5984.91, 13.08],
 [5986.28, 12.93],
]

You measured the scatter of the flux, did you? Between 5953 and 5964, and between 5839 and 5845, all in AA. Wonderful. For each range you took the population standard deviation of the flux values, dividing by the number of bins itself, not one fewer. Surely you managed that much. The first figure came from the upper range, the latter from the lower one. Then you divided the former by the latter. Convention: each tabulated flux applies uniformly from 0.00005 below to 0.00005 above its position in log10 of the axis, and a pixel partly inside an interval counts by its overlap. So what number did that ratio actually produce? 1.5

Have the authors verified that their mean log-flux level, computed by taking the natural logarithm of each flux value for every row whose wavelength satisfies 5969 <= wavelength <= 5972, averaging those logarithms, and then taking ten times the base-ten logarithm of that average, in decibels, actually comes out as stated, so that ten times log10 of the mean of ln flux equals 4.00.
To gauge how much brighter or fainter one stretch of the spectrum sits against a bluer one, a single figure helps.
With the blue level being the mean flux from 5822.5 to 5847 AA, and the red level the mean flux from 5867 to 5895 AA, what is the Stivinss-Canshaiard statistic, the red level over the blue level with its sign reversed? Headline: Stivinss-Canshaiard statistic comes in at -0.93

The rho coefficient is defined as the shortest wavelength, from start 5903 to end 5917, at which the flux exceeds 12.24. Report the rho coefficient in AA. 5904.15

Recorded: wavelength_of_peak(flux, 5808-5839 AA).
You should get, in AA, 5819.12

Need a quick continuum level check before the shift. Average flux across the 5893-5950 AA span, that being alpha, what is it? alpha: 12.1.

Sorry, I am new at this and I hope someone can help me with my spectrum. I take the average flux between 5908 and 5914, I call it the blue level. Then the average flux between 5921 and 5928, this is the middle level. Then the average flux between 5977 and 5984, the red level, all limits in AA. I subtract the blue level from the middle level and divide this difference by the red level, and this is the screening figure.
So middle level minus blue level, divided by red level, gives -0.008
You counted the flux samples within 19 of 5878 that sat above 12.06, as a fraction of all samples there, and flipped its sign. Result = -0.64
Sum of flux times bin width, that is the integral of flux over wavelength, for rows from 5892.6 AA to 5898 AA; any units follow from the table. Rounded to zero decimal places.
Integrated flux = 53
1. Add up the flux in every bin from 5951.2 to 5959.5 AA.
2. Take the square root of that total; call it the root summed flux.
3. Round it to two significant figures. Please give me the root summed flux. 8.6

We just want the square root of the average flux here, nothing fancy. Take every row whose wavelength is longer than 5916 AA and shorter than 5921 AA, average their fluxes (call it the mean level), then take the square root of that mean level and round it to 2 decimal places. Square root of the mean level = 3.46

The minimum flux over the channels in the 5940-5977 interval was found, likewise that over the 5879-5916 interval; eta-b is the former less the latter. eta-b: 2.2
